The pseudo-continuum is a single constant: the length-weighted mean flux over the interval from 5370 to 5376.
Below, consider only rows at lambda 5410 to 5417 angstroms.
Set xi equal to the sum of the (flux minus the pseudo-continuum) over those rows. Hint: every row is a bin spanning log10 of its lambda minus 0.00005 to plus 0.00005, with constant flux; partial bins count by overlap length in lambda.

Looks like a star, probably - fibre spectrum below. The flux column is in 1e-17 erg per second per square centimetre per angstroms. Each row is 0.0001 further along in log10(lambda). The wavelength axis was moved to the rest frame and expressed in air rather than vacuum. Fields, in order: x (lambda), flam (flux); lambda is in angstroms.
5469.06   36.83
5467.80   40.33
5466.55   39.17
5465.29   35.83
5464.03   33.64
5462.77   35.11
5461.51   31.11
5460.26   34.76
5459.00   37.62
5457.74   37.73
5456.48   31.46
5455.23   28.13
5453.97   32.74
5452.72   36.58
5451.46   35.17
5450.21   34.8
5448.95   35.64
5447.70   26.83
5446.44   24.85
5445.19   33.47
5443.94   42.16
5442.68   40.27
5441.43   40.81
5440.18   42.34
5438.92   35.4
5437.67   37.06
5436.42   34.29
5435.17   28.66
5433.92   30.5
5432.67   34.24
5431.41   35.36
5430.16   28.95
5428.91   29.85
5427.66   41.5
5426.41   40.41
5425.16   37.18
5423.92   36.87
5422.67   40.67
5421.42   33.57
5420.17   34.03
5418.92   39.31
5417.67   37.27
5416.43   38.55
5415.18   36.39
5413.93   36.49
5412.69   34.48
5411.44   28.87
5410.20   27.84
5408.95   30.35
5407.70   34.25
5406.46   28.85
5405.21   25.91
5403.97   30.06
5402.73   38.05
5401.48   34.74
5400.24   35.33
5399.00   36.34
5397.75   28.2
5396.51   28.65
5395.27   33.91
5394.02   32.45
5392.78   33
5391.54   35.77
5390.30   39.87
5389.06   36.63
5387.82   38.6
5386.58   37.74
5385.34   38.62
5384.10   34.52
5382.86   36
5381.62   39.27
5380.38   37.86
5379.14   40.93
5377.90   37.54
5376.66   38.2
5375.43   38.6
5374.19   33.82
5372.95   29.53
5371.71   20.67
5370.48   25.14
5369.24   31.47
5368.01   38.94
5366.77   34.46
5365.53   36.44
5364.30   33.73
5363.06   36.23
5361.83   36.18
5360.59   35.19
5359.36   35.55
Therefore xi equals 25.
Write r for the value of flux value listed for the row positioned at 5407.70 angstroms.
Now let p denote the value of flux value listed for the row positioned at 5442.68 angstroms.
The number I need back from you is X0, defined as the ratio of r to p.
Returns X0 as 0.85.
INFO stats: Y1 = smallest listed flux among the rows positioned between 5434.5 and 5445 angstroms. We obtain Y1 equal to 28.66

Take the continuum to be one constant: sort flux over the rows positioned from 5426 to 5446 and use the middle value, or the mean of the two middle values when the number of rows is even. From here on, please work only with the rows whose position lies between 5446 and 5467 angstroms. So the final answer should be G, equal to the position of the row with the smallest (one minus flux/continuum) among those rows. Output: 5466.55 angstroms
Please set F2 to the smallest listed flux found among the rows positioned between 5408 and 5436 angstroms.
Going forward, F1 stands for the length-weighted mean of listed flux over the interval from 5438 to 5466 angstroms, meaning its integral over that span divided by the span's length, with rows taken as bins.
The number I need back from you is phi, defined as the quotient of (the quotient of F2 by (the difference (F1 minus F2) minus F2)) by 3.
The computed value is -0.4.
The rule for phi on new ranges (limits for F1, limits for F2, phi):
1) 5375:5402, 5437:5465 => -0.6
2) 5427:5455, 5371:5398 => -1.0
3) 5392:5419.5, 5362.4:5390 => -0.8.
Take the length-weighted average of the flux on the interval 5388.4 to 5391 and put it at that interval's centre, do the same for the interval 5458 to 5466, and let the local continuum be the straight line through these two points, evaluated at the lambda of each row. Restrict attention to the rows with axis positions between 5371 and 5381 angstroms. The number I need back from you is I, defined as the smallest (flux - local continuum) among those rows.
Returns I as -18.4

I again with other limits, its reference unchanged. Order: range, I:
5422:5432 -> -7.4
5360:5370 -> -7.7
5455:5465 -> -7.0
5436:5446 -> -2.2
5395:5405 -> -9.6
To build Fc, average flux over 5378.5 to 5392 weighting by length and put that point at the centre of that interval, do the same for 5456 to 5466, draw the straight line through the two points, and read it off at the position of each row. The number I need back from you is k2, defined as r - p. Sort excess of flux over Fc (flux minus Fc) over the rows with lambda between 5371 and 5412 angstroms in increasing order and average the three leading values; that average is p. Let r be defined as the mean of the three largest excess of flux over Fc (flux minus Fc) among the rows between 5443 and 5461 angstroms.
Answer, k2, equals 17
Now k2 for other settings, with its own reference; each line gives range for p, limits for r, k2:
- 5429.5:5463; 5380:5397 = 10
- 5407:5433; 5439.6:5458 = 14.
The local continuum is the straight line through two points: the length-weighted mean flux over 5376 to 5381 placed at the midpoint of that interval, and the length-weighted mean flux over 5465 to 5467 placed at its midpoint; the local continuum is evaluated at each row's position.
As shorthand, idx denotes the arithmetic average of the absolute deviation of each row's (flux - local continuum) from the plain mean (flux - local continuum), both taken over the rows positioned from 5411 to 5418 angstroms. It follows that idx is 2.5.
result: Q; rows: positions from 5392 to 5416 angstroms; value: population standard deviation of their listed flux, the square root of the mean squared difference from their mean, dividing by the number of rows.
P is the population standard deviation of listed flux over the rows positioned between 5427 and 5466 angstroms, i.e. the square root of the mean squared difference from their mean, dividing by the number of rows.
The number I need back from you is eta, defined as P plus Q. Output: 7.9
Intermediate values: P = 4.4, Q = 3.5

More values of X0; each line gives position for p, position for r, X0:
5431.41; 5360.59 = 1.00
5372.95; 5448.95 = 1.21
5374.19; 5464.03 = 0.99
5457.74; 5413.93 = 0.97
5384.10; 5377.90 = 1.09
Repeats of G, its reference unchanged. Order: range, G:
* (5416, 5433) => 5427.66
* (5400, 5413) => 5402.73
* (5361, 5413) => 5379.14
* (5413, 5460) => 5440.18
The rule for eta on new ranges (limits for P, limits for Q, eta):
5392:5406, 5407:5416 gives 6.9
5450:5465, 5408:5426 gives 6.4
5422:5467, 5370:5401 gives 9.2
